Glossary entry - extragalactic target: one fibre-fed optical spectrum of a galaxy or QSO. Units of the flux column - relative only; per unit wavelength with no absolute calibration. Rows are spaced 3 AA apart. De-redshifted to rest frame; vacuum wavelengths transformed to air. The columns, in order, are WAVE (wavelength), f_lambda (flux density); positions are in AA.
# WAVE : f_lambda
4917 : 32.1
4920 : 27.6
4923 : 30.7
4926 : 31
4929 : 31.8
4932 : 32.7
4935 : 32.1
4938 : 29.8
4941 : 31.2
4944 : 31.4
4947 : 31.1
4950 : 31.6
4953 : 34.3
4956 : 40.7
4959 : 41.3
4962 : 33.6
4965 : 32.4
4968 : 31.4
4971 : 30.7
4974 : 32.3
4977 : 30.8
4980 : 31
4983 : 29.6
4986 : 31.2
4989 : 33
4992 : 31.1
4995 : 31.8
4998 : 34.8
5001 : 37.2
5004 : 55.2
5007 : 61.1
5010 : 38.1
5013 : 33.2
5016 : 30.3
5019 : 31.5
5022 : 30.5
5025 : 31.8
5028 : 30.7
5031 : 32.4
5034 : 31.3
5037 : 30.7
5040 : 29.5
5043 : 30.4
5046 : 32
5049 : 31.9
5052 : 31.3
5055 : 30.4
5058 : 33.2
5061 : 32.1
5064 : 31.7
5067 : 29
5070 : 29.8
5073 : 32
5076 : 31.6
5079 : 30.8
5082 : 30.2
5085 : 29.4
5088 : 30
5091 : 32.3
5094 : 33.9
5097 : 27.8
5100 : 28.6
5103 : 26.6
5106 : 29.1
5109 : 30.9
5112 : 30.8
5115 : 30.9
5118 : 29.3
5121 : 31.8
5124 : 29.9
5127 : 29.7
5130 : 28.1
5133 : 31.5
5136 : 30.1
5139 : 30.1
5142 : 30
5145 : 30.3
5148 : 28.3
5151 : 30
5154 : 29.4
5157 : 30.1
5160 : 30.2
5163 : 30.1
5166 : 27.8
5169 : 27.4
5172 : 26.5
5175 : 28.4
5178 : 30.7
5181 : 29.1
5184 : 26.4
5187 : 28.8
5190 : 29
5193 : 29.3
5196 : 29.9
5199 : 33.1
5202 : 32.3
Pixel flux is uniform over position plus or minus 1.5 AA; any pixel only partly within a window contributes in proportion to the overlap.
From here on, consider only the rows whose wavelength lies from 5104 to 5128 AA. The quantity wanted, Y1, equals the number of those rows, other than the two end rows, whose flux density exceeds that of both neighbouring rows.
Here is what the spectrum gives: 3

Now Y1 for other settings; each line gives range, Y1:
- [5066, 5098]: 2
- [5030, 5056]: 1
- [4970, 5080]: 10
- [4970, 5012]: 4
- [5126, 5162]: 3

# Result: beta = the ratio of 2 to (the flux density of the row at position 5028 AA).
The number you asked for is 0.0651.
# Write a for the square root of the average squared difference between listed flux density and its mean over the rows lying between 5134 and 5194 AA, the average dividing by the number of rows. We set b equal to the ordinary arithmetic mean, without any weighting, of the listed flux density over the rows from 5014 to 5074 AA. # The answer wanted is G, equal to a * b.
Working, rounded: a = 1.2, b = 31.1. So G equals 39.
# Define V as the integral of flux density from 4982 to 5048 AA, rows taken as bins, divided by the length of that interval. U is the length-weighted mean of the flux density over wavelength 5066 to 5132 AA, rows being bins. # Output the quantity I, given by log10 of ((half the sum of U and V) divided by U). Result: 0.030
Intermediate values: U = 30.1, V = 34.4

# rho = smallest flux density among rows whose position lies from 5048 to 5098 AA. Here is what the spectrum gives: 27.8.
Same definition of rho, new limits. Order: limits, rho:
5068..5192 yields 26.4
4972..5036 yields 29.6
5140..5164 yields 28.3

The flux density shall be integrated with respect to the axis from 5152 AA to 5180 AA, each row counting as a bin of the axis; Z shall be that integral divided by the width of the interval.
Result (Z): 29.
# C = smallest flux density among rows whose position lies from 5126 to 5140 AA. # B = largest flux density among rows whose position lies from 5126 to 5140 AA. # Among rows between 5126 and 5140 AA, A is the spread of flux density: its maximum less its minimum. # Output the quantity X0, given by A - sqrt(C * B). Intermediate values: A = 3.4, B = 31.5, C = 28.1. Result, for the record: -26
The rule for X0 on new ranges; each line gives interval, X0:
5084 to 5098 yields -25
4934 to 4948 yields -29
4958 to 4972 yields -25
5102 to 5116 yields -24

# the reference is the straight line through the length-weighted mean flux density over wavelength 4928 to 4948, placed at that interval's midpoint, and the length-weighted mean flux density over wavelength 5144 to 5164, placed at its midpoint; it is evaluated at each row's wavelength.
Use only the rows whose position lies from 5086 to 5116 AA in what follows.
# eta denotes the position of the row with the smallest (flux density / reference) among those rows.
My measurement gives 5103 AA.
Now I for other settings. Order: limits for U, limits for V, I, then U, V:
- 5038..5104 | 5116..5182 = -0.008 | 30.7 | 29.5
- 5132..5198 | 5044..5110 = 0.010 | 29.3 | 30.7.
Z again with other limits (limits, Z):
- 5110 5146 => 30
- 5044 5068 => 31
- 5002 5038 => 36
